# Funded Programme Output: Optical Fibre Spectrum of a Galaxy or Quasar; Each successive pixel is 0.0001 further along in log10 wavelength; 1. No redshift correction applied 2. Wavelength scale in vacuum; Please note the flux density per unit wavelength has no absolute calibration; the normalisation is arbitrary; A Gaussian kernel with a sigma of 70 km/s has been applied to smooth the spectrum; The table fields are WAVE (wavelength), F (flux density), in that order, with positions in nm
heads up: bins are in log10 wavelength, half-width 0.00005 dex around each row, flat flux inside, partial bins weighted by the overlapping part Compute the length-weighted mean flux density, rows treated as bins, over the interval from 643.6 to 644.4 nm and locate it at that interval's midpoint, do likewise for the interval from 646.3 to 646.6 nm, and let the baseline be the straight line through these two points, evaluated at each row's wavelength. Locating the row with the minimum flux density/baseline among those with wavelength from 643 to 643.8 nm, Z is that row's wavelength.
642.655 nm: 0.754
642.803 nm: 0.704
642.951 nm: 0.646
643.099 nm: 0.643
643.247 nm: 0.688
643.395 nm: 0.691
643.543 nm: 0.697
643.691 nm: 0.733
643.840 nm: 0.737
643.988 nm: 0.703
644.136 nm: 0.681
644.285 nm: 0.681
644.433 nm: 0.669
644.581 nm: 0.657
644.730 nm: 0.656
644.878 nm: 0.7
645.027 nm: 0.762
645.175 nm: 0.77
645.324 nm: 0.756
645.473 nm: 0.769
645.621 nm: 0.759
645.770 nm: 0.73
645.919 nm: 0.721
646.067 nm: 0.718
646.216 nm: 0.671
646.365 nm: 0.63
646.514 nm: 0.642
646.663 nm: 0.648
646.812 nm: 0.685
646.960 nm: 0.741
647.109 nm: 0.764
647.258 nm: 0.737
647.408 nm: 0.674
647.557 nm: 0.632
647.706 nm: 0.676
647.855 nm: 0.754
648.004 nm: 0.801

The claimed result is 643.099 nm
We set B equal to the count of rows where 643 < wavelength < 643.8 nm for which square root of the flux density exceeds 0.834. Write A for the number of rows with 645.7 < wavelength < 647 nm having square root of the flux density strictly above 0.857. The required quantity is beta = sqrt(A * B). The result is 1.4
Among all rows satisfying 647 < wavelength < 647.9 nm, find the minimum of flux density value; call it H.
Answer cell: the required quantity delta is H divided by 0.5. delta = 1.264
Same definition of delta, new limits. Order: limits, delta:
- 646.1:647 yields 1.260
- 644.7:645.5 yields 1.312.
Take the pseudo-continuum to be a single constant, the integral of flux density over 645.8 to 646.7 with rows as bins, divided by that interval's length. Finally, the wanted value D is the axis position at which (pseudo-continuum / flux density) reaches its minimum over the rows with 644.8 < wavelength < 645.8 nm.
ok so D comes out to 645.175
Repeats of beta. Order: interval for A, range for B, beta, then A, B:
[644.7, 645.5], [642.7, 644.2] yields 4.5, 4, 5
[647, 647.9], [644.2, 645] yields 1.7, 3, 1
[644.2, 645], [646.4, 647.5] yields 0.0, 0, 3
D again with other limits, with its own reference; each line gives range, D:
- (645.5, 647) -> 645.621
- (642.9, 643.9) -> 643.840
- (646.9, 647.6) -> 647.109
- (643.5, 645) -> 643.840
